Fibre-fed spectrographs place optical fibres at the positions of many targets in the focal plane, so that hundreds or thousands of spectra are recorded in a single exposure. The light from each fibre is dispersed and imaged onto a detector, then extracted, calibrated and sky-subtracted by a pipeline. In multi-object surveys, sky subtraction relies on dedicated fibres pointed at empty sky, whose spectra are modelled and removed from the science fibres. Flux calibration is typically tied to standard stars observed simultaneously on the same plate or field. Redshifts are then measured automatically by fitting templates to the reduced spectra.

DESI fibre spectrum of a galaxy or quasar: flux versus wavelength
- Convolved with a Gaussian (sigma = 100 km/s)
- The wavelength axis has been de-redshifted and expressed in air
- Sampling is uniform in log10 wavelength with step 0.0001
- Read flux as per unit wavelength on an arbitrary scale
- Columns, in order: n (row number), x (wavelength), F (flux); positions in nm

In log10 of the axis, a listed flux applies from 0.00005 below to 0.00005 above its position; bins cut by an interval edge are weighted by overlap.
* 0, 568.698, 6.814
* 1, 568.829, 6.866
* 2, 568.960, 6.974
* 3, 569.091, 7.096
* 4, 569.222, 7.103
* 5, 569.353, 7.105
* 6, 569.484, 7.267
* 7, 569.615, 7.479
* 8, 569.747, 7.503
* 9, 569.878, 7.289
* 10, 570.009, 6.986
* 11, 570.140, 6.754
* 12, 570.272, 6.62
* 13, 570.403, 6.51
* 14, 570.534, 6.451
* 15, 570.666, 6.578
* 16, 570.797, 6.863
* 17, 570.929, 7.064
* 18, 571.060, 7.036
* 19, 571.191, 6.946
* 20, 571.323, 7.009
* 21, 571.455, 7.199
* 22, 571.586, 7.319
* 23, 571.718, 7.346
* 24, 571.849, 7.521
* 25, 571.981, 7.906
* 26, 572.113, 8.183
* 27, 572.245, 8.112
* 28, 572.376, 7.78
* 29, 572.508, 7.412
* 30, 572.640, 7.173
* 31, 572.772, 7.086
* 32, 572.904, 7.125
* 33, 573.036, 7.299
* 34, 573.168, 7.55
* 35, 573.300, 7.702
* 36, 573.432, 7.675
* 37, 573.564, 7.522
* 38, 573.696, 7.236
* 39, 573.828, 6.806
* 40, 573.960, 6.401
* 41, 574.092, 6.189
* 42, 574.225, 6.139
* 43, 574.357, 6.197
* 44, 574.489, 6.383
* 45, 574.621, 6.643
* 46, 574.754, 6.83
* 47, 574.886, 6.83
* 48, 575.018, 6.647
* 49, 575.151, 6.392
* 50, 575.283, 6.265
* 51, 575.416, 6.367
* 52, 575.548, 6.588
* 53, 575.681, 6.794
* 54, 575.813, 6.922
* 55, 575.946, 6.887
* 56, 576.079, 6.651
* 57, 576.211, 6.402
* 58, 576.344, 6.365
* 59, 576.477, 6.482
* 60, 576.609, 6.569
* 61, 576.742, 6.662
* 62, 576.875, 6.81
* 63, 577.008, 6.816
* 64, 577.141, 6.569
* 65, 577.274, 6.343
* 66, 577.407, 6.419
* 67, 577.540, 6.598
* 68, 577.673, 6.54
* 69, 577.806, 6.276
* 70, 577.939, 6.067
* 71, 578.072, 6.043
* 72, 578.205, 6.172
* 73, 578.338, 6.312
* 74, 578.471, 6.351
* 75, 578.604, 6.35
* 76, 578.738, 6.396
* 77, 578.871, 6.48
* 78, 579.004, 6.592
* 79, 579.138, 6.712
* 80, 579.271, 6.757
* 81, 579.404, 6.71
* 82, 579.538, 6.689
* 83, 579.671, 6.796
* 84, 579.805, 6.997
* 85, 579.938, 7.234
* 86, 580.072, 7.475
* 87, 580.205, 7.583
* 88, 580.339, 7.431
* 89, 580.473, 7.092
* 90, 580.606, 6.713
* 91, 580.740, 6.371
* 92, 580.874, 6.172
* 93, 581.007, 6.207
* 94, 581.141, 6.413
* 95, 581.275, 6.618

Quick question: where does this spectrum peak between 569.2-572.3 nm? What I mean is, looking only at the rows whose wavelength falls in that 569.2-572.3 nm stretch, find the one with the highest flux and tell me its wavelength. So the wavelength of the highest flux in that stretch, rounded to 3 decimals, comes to 572.113 nm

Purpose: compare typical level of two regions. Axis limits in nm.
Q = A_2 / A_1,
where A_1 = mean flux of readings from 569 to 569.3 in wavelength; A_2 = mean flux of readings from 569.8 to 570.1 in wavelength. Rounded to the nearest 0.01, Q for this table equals 1.01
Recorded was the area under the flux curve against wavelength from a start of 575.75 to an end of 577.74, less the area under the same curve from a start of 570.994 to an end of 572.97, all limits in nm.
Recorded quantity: -1.5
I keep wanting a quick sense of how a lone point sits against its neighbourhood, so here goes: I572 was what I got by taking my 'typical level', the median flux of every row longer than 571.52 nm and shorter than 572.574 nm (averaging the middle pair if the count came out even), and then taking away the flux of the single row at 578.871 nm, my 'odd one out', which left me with 1.2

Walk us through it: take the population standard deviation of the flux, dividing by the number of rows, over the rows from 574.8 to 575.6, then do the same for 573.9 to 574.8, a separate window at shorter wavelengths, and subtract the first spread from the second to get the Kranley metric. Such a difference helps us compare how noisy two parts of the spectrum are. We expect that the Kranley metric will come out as 0.05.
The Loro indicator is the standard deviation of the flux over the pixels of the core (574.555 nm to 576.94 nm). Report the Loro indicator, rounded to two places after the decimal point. 0.20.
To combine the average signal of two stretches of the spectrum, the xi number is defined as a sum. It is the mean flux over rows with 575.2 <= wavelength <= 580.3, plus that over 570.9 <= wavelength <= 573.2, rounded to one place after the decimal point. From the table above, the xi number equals 14.0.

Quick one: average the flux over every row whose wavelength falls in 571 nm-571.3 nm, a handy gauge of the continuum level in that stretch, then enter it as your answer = 7.0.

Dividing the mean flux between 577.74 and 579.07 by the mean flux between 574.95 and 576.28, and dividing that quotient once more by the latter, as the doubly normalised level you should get 0.145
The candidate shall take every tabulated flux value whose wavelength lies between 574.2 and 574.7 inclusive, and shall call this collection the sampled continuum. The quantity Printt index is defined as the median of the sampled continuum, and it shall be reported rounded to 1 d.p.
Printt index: 6.3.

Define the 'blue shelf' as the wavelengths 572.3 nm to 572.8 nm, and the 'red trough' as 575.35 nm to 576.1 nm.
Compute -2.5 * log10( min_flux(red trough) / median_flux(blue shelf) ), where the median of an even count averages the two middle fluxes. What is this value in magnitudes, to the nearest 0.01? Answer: 0.15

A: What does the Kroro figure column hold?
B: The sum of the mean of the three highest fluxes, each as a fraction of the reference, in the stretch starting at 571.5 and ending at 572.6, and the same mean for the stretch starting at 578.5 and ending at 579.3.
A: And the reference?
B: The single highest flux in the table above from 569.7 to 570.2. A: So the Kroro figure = 1.97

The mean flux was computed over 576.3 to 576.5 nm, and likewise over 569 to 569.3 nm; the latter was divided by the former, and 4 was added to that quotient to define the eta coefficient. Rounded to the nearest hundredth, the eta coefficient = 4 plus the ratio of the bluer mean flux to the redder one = 5.11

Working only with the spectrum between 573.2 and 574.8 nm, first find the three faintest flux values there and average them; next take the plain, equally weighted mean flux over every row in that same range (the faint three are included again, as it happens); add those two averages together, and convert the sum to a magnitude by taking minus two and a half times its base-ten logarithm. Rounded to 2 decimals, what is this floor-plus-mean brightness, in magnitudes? -2.78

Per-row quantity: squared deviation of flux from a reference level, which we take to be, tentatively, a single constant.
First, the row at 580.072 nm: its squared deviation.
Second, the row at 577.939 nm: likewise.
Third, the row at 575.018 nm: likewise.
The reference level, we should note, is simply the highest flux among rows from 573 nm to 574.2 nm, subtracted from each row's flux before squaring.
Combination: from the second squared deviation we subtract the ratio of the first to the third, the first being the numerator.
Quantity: 3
